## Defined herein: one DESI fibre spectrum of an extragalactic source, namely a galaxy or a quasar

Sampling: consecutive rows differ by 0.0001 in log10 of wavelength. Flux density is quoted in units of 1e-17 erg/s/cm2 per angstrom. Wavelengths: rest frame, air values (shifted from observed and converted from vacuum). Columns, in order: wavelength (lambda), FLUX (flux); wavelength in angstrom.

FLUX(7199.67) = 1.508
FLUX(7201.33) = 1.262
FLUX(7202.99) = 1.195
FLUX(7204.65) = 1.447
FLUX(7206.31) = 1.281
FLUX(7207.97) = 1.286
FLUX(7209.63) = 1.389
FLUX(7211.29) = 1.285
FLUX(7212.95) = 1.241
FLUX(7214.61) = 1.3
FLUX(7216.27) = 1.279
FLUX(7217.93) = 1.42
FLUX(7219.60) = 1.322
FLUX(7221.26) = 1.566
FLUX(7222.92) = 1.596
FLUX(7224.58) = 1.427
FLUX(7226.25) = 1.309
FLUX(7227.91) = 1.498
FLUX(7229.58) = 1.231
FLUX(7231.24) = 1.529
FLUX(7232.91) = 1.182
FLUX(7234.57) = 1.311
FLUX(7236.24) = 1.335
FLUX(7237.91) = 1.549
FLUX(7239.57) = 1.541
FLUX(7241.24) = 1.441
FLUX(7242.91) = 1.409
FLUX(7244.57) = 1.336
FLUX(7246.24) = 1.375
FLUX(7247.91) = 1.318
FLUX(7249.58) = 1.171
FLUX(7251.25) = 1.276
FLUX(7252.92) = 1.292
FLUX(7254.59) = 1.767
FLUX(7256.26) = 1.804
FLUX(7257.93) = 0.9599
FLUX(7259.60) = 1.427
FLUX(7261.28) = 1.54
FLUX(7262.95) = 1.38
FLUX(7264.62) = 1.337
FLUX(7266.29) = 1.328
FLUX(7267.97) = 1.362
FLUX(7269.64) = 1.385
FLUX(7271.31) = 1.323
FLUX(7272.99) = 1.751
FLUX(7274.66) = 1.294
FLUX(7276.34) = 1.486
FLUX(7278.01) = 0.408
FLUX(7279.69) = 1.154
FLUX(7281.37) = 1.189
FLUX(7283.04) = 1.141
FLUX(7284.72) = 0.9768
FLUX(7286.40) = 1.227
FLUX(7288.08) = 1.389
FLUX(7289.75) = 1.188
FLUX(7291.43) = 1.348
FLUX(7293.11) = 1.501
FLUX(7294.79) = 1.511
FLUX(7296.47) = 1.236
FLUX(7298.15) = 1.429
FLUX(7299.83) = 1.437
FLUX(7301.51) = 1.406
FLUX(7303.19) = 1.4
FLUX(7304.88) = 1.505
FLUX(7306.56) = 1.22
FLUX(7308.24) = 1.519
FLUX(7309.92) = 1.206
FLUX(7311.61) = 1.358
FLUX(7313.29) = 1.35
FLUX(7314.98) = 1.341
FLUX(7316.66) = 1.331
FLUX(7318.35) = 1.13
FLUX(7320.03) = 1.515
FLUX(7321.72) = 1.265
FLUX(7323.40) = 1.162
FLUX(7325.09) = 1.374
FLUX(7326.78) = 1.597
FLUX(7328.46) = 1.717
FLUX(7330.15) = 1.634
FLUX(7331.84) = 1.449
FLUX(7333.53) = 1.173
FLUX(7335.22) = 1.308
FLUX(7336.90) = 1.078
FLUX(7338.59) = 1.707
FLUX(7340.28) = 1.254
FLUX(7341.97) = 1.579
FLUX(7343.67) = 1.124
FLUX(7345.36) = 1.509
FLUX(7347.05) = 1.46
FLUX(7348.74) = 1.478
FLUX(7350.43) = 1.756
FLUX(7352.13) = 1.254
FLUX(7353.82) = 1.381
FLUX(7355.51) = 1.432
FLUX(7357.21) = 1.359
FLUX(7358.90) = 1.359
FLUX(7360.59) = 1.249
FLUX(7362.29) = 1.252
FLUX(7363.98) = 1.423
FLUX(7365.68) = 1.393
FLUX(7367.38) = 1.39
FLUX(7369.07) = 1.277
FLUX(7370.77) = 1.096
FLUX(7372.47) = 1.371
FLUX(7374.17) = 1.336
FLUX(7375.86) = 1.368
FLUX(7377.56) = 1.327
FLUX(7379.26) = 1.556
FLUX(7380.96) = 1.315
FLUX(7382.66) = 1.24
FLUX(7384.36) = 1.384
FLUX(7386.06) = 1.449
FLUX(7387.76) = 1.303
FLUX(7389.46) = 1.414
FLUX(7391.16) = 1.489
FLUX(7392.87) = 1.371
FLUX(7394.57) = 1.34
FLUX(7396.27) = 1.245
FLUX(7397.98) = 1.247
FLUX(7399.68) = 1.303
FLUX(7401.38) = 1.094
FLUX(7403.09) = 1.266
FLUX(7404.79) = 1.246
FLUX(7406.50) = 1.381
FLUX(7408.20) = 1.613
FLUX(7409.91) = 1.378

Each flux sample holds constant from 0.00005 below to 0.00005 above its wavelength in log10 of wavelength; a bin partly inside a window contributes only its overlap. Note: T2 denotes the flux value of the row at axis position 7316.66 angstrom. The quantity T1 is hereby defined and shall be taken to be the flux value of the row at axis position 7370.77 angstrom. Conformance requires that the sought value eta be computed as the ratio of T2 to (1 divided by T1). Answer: 1.46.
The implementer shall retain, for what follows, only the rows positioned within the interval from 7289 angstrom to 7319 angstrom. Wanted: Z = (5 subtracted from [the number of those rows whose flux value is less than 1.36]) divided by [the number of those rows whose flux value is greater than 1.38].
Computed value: 0.6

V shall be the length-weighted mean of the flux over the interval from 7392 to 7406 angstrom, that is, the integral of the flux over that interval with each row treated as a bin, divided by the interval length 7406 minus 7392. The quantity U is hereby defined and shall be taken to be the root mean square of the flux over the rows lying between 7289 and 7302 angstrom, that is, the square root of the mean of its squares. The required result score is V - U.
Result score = -0.12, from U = 1.39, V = 1.27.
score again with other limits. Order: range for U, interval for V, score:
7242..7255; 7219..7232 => 0.06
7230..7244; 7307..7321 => -0.08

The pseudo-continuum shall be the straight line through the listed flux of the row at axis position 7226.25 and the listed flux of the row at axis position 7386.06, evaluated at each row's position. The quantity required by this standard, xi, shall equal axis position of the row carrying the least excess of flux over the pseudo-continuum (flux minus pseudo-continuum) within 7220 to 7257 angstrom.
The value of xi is 7249.58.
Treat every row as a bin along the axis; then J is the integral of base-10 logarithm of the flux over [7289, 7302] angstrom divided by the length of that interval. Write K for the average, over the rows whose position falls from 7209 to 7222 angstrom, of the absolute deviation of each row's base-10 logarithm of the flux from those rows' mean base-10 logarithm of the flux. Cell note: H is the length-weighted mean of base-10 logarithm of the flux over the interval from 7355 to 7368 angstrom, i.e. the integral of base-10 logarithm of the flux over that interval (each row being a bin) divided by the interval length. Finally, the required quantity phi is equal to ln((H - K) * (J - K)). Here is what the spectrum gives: -4.42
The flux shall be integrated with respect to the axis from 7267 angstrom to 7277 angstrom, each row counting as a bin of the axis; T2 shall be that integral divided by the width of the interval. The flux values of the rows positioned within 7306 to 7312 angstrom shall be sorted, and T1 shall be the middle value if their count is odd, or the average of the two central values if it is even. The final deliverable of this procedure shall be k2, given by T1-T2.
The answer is -0.14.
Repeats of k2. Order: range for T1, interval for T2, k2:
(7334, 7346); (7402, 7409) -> -0.06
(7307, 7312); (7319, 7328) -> -0.03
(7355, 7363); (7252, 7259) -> -0.09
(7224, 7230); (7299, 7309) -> -0.05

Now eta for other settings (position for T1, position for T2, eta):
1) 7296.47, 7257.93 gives 1.19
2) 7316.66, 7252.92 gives 1.72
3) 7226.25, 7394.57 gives 1.75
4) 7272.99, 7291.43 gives 2.36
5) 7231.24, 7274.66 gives 1.98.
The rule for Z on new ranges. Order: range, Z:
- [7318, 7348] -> 0.3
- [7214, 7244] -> 0.3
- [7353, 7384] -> 0.8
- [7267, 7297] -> 1.0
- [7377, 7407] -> 1.0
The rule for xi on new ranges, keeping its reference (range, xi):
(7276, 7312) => 7278.01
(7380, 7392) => 7382.66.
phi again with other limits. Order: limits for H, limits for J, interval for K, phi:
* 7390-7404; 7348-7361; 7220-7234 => -4.91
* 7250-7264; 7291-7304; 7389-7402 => -4.30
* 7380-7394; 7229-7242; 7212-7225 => -4.50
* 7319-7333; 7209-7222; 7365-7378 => -4.25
